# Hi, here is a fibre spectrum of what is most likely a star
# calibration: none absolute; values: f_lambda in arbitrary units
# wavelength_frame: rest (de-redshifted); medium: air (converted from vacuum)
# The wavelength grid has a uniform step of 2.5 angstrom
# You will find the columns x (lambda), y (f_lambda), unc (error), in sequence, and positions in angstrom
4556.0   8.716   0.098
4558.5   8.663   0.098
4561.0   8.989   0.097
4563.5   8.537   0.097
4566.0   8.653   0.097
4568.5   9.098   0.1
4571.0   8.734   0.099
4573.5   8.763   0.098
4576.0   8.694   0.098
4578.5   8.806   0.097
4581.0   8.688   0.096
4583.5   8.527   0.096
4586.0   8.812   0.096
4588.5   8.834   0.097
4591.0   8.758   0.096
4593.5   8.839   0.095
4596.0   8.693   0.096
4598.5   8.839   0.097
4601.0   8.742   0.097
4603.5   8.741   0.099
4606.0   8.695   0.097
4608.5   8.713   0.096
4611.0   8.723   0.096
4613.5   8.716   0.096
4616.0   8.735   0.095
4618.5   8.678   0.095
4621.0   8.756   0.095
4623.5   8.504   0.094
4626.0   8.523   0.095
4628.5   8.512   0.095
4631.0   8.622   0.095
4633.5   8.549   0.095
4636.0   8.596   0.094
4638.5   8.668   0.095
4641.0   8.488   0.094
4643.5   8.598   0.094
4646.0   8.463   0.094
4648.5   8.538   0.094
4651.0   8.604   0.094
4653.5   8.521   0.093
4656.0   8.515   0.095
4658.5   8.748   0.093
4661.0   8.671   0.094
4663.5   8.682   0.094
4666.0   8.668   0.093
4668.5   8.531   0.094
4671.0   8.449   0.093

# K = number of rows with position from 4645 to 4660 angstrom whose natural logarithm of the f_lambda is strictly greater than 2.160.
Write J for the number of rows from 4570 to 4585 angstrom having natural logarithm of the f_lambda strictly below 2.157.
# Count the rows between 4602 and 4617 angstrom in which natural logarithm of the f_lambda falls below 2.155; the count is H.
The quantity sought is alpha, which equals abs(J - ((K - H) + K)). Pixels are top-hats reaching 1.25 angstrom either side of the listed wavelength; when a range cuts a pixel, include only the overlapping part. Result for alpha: 1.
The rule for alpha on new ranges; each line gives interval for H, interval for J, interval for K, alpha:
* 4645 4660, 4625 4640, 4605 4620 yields 2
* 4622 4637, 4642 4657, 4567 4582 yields 0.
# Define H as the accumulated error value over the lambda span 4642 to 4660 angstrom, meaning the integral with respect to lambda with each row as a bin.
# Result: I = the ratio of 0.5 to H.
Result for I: 0.296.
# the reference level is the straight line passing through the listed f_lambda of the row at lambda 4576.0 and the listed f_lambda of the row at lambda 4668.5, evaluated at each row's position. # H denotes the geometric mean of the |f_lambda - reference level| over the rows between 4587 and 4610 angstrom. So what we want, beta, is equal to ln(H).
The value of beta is -2.36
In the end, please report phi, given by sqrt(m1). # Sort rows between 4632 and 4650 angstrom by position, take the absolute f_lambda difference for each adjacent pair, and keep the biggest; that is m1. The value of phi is 0.42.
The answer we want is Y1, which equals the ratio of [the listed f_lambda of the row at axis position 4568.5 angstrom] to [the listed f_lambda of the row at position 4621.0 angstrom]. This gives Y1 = 1.04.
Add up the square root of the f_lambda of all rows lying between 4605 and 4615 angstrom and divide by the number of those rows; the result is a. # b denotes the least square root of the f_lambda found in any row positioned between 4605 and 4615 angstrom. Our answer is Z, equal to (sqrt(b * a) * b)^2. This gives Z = 76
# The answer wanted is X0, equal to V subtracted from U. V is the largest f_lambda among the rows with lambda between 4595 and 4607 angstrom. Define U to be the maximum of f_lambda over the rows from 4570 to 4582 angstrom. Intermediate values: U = 8.806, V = 8.839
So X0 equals -0.03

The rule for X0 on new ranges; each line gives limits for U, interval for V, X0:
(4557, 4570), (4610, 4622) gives 0.34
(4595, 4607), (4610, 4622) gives 0.08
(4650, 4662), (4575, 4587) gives -0.06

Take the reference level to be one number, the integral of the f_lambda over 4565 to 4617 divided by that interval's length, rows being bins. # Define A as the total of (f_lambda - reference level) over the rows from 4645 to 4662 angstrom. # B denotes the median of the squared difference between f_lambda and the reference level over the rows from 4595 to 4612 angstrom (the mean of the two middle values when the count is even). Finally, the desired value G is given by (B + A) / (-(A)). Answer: -1.00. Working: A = -1.2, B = 0.002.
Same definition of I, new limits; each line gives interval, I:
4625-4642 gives 0.311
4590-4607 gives 0.304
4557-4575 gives 0.283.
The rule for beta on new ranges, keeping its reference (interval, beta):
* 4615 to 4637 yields -2.87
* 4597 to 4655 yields -2.76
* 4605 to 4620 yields -2.56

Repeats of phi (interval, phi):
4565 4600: 0.67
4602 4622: 0.28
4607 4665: 0.50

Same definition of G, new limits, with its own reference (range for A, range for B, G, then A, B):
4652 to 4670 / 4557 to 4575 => -0.99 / -0.9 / 0.010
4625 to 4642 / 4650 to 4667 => -0.99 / -1.3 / 0.007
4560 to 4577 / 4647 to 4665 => -1.11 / 0.2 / 0.022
